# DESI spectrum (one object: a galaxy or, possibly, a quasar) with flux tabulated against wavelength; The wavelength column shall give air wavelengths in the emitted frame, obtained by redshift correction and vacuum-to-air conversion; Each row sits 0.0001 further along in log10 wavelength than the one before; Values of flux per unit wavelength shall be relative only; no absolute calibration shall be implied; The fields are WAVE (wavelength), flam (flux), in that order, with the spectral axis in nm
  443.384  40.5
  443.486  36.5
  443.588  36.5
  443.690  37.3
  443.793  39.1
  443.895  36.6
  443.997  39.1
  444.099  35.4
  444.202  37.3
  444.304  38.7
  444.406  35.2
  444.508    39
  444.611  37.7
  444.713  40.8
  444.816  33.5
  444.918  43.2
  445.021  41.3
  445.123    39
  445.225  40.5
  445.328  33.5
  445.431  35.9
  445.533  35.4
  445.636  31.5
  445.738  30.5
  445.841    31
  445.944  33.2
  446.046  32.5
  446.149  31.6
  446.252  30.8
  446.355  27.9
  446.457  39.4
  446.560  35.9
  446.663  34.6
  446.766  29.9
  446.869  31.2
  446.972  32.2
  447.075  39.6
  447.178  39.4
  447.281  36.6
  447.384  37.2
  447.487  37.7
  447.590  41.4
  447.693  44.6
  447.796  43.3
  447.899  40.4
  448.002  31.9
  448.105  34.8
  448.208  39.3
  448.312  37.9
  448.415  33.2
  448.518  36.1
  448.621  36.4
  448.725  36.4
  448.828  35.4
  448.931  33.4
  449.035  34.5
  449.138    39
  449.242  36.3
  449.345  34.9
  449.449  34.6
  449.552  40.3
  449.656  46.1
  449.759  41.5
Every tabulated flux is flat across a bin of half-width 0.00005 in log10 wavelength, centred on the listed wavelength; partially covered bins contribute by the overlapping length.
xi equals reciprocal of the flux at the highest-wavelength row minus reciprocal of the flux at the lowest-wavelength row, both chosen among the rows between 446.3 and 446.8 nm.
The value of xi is -0.002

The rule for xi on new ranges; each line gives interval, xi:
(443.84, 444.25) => -0.001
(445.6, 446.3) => 0.001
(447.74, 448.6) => 0.005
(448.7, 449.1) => 0.002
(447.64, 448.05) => 0.009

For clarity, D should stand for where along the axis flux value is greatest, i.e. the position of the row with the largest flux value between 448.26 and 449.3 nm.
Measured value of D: 449.138 nm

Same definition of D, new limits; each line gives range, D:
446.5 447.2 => 447.075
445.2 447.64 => 447.590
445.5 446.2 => 445.533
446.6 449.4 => 447.693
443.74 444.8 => 444.713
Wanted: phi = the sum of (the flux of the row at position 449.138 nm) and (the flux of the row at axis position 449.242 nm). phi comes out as 75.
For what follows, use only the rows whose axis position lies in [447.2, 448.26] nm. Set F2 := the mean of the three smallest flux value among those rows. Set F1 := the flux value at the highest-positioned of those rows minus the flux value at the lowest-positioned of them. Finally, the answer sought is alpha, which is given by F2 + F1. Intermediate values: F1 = 2.7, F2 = 34.4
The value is 37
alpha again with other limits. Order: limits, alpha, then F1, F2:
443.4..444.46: 34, -1.3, 35.7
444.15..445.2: 37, 1.7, 35.3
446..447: 29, -0.3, 29.5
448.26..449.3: 32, -1.6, 33.7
